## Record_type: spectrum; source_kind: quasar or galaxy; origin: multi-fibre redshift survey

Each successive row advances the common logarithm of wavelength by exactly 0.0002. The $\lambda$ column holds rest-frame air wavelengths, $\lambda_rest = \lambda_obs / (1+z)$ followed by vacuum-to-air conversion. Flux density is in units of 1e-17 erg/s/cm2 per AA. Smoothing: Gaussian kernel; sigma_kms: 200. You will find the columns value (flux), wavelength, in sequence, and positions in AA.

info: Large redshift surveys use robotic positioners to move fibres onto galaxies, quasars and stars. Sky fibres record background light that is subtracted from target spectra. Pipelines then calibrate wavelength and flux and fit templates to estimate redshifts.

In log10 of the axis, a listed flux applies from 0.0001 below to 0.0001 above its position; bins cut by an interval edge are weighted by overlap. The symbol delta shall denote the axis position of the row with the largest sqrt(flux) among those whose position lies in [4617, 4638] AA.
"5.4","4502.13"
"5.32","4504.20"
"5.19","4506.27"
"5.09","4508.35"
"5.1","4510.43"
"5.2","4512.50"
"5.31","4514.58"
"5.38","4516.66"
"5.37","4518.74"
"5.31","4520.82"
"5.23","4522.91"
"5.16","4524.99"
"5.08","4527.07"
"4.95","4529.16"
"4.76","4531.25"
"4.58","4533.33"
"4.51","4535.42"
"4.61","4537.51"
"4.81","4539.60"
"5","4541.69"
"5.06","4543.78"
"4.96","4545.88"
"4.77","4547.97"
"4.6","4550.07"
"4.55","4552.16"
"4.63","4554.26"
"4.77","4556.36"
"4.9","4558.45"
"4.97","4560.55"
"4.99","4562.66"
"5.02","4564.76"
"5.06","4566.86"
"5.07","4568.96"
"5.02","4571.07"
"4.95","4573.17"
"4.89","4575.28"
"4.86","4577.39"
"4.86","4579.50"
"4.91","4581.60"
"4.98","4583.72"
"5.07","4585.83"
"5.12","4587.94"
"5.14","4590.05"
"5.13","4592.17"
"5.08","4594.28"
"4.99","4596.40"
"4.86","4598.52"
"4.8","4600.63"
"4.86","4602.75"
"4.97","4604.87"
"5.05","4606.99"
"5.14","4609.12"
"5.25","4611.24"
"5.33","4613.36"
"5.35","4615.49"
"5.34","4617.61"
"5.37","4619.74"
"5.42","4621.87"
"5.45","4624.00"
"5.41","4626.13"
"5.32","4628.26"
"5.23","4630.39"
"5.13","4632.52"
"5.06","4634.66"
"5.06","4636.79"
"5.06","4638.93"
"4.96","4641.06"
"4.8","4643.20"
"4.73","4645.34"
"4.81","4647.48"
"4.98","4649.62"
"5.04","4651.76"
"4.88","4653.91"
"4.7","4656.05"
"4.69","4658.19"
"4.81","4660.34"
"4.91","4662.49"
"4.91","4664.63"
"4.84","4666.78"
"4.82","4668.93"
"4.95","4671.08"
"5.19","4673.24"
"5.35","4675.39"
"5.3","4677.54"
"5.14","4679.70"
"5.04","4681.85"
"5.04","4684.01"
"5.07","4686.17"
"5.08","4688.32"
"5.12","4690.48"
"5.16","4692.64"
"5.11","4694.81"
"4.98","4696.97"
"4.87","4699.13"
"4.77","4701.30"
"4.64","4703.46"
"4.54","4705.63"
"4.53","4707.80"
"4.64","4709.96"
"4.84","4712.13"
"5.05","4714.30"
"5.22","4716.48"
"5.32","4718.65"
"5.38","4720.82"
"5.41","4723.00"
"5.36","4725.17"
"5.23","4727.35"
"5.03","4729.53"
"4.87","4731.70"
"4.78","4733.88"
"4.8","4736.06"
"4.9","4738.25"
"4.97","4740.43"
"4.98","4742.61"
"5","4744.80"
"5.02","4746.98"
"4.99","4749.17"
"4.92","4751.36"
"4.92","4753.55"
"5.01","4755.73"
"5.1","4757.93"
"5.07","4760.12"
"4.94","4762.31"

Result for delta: 4624.00 AA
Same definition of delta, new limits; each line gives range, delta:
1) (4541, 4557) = 4543.78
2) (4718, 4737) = 4723.00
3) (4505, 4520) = 4516.66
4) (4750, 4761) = 4757.93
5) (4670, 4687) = 4675.39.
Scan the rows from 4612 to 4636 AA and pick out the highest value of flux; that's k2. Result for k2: 5.45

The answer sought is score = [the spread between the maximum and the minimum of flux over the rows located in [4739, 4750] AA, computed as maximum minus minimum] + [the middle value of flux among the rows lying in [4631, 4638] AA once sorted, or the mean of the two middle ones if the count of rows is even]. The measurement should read 5.11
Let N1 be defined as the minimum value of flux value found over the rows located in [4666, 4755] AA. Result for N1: 4.53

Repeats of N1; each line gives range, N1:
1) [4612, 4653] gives 4.73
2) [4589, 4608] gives 4.8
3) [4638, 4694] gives 4.69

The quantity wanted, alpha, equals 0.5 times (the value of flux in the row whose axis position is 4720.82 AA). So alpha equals 2.69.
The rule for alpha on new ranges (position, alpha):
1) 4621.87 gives 2.71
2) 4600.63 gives 2.40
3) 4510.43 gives 2.55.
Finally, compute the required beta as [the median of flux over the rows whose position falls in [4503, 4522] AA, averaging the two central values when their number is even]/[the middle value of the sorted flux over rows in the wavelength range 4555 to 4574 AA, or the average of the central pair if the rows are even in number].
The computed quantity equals 1.06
